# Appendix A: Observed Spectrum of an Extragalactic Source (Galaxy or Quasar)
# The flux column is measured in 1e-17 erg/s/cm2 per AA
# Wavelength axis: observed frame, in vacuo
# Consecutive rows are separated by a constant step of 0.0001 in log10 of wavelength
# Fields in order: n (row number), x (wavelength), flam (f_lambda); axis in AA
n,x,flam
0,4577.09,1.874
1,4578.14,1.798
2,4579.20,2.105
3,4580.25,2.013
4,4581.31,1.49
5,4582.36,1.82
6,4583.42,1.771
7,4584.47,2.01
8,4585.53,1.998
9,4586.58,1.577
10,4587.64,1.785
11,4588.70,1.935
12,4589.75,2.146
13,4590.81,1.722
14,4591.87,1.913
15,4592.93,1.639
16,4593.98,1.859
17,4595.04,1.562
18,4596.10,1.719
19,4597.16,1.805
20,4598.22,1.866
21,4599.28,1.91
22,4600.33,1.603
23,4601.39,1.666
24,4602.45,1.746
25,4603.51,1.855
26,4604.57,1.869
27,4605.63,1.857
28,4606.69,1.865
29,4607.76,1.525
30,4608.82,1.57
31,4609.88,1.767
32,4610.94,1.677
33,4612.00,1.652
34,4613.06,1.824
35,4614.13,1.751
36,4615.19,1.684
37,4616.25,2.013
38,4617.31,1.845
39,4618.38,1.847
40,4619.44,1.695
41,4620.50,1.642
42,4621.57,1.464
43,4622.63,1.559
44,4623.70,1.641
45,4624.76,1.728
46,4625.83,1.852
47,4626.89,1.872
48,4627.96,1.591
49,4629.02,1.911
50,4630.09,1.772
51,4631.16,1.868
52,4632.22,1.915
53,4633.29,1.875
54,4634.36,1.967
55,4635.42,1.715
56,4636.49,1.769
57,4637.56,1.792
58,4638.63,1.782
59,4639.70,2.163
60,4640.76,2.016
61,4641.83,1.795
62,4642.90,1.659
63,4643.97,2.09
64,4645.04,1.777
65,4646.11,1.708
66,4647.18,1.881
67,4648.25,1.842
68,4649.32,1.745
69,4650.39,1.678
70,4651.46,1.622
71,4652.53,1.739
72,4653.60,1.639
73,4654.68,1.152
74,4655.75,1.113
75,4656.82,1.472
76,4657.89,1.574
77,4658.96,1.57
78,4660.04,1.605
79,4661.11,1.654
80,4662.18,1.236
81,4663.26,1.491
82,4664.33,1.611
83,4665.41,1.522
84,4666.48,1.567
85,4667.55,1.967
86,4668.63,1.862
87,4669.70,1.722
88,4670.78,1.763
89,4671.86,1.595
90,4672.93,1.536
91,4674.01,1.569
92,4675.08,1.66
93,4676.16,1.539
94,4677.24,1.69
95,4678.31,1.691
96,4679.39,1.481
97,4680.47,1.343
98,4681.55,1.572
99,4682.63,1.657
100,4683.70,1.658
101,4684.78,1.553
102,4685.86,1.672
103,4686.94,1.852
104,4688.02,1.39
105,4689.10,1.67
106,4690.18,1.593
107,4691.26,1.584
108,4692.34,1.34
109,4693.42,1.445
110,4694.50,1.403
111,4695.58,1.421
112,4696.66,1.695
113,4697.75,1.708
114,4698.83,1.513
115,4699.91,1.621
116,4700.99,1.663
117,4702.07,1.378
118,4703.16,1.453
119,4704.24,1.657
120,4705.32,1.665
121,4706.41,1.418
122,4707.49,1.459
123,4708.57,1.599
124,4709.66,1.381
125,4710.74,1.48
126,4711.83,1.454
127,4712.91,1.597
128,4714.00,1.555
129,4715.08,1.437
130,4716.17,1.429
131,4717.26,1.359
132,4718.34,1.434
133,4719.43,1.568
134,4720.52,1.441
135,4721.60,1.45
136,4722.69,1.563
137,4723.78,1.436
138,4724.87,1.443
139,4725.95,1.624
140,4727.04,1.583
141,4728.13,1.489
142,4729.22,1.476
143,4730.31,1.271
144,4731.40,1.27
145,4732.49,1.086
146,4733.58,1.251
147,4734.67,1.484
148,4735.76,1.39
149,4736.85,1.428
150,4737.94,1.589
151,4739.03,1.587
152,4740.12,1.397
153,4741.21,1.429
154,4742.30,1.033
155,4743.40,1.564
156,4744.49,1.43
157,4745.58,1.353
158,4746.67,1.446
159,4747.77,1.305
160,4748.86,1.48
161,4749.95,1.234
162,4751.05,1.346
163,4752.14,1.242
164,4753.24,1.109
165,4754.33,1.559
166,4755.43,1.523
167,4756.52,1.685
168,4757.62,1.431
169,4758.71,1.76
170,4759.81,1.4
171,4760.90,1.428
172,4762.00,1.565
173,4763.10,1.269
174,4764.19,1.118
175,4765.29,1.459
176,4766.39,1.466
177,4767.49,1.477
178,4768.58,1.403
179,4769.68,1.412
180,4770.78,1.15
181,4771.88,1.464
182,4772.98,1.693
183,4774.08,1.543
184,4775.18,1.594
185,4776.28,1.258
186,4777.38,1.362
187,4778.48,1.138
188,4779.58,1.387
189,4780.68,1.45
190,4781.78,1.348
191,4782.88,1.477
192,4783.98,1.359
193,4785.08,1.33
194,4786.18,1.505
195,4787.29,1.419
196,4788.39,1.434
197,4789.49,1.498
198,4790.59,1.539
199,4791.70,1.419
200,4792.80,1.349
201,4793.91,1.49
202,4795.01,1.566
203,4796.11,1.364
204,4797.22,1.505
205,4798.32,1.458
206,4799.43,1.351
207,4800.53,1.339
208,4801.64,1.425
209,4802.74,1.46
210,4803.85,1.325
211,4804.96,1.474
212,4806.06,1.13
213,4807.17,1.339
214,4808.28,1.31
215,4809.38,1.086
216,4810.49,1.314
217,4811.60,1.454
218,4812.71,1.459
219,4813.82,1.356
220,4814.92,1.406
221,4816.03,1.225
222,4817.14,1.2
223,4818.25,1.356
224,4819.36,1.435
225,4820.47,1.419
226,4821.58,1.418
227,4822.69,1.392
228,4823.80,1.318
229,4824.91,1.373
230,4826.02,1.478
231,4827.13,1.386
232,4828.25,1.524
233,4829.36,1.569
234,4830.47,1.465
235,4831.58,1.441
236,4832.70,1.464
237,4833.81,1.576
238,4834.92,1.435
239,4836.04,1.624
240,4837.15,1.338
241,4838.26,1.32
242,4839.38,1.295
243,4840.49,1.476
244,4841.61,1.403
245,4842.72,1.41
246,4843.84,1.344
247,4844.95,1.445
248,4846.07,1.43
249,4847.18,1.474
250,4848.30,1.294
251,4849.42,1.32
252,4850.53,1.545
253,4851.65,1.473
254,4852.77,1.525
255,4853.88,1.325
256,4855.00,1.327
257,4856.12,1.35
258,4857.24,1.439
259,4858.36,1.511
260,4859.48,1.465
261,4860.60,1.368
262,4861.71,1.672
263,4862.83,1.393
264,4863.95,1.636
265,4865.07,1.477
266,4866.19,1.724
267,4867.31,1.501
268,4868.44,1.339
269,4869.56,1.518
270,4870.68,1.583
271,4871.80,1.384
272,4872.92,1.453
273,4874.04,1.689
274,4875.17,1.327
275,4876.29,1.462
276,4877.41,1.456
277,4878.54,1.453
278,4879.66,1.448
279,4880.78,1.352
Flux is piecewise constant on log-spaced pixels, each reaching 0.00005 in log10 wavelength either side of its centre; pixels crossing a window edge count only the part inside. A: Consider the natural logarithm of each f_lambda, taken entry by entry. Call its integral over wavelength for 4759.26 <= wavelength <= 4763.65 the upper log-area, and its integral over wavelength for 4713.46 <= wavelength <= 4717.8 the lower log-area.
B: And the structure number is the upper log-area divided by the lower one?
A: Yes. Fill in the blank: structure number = 0.95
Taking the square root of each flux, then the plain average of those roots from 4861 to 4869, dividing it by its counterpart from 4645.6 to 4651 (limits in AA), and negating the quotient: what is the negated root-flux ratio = -0.93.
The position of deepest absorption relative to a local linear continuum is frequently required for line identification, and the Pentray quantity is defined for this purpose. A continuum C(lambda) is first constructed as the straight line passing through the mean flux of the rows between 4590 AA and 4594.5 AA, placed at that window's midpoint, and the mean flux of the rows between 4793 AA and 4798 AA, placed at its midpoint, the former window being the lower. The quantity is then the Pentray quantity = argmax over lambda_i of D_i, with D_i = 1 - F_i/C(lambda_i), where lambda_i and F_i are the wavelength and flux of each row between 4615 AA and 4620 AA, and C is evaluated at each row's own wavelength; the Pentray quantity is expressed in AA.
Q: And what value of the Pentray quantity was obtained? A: 4615.19 AA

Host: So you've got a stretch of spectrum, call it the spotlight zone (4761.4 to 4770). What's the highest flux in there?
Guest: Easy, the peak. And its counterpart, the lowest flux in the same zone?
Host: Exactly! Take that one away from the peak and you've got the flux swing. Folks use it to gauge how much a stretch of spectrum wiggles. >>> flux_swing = 0.45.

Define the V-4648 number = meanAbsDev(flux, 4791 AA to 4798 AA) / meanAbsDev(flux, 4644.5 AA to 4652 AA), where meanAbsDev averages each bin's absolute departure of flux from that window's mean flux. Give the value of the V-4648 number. 1.01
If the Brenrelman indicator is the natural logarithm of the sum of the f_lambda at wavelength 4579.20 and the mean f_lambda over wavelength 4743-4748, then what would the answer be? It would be 1.26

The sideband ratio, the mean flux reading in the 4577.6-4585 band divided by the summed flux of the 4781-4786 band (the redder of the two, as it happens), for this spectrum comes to 0.34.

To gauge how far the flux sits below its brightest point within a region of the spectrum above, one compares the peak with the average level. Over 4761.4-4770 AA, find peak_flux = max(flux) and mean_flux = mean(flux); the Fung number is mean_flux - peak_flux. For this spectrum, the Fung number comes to -0.169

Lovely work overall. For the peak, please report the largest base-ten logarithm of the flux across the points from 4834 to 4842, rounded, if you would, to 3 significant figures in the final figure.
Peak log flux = 0.211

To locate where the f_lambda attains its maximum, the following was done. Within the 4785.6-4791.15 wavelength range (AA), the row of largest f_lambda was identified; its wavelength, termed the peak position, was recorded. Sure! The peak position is 4790.59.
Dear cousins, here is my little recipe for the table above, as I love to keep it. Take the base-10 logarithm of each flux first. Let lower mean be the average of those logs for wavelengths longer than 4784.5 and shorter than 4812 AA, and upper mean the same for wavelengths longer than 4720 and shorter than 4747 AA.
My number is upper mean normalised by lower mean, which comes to 1.05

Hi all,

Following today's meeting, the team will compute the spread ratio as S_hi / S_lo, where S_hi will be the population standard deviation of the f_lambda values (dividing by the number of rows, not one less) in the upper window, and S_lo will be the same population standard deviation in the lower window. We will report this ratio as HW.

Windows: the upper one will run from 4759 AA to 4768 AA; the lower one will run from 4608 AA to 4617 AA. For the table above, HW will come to 1.05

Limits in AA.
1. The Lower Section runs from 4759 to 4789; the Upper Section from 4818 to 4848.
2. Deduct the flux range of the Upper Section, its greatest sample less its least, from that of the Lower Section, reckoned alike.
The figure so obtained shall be 0.25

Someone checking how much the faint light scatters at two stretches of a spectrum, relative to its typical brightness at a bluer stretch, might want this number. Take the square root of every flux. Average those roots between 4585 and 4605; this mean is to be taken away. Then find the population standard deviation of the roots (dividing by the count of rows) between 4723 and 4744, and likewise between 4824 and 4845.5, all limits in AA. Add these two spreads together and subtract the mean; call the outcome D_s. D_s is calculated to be -1.23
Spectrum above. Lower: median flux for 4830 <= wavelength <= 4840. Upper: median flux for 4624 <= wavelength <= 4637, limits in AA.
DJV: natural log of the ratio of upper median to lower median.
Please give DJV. 0.26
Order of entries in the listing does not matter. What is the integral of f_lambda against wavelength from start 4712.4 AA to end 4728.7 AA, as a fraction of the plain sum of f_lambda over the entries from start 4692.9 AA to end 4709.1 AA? 1.05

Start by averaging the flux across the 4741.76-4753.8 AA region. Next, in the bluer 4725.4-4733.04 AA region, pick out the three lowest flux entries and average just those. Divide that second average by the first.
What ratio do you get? 0.91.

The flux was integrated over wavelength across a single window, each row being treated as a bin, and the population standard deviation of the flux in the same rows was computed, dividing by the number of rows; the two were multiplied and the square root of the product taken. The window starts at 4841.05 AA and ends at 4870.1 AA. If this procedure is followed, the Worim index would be 2.14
